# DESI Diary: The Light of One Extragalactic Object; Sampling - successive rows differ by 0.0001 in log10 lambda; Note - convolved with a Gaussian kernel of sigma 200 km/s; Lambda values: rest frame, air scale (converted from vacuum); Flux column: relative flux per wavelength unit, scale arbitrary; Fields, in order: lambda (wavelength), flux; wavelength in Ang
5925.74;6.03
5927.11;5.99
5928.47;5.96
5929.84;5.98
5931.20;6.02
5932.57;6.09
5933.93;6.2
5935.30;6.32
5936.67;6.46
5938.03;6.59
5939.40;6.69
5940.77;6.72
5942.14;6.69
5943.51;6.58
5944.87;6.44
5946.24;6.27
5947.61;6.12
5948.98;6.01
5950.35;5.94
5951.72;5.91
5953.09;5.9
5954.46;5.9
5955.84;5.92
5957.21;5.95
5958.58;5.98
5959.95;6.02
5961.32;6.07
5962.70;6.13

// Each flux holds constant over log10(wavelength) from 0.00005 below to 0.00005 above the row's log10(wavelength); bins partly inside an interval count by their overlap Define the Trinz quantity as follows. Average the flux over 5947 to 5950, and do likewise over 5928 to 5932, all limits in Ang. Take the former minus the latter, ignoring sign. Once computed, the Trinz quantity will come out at 0.1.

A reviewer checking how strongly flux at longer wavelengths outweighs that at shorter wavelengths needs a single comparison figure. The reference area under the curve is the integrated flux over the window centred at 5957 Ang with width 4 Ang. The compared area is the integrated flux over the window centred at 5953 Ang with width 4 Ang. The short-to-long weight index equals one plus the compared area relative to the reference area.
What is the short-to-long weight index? 1.99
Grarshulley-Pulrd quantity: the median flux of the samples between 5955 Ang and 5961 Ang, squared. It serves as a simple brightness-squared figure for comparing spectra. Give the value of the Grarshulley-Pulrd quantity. 35.6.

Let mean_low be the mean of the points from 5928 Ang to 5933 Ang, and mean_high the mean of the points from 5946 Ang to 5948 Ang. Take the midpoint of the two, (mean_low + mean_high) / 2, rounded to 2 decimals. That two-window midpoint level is 6.10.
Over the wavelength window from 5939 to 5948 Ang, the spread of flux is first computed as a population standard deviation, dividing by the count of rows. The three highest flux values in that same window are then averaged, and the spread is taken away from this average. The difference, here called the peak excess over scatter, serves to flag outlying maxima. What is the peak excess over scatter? 6.48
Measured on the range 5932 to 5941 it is 6.44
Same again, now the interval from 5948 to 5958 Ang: 5.93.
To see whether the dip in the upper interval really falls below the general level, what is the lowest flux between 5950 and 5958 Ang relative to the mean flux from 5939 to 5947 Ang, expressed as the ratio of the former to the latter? 0.90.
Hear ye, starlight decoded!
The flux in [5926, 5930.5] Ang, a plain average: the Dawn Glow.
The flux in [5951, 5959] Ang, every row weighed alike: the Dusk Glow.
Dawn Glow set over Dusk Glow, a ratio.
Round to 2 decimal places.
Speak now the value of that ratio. 1.01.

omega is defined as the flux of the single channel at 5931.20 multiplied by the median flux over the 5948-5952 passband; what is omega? 35.8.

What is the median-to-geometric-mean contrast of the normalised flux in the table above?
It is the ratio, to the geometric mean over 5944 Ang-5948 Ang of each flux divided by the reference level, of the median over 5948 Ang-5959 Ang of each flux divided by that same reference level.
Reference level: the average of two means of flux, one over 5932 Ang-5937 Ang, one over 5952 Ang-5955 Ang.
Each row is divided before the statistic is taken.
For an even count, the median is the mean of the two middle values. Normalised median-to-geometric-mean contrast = 0.94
